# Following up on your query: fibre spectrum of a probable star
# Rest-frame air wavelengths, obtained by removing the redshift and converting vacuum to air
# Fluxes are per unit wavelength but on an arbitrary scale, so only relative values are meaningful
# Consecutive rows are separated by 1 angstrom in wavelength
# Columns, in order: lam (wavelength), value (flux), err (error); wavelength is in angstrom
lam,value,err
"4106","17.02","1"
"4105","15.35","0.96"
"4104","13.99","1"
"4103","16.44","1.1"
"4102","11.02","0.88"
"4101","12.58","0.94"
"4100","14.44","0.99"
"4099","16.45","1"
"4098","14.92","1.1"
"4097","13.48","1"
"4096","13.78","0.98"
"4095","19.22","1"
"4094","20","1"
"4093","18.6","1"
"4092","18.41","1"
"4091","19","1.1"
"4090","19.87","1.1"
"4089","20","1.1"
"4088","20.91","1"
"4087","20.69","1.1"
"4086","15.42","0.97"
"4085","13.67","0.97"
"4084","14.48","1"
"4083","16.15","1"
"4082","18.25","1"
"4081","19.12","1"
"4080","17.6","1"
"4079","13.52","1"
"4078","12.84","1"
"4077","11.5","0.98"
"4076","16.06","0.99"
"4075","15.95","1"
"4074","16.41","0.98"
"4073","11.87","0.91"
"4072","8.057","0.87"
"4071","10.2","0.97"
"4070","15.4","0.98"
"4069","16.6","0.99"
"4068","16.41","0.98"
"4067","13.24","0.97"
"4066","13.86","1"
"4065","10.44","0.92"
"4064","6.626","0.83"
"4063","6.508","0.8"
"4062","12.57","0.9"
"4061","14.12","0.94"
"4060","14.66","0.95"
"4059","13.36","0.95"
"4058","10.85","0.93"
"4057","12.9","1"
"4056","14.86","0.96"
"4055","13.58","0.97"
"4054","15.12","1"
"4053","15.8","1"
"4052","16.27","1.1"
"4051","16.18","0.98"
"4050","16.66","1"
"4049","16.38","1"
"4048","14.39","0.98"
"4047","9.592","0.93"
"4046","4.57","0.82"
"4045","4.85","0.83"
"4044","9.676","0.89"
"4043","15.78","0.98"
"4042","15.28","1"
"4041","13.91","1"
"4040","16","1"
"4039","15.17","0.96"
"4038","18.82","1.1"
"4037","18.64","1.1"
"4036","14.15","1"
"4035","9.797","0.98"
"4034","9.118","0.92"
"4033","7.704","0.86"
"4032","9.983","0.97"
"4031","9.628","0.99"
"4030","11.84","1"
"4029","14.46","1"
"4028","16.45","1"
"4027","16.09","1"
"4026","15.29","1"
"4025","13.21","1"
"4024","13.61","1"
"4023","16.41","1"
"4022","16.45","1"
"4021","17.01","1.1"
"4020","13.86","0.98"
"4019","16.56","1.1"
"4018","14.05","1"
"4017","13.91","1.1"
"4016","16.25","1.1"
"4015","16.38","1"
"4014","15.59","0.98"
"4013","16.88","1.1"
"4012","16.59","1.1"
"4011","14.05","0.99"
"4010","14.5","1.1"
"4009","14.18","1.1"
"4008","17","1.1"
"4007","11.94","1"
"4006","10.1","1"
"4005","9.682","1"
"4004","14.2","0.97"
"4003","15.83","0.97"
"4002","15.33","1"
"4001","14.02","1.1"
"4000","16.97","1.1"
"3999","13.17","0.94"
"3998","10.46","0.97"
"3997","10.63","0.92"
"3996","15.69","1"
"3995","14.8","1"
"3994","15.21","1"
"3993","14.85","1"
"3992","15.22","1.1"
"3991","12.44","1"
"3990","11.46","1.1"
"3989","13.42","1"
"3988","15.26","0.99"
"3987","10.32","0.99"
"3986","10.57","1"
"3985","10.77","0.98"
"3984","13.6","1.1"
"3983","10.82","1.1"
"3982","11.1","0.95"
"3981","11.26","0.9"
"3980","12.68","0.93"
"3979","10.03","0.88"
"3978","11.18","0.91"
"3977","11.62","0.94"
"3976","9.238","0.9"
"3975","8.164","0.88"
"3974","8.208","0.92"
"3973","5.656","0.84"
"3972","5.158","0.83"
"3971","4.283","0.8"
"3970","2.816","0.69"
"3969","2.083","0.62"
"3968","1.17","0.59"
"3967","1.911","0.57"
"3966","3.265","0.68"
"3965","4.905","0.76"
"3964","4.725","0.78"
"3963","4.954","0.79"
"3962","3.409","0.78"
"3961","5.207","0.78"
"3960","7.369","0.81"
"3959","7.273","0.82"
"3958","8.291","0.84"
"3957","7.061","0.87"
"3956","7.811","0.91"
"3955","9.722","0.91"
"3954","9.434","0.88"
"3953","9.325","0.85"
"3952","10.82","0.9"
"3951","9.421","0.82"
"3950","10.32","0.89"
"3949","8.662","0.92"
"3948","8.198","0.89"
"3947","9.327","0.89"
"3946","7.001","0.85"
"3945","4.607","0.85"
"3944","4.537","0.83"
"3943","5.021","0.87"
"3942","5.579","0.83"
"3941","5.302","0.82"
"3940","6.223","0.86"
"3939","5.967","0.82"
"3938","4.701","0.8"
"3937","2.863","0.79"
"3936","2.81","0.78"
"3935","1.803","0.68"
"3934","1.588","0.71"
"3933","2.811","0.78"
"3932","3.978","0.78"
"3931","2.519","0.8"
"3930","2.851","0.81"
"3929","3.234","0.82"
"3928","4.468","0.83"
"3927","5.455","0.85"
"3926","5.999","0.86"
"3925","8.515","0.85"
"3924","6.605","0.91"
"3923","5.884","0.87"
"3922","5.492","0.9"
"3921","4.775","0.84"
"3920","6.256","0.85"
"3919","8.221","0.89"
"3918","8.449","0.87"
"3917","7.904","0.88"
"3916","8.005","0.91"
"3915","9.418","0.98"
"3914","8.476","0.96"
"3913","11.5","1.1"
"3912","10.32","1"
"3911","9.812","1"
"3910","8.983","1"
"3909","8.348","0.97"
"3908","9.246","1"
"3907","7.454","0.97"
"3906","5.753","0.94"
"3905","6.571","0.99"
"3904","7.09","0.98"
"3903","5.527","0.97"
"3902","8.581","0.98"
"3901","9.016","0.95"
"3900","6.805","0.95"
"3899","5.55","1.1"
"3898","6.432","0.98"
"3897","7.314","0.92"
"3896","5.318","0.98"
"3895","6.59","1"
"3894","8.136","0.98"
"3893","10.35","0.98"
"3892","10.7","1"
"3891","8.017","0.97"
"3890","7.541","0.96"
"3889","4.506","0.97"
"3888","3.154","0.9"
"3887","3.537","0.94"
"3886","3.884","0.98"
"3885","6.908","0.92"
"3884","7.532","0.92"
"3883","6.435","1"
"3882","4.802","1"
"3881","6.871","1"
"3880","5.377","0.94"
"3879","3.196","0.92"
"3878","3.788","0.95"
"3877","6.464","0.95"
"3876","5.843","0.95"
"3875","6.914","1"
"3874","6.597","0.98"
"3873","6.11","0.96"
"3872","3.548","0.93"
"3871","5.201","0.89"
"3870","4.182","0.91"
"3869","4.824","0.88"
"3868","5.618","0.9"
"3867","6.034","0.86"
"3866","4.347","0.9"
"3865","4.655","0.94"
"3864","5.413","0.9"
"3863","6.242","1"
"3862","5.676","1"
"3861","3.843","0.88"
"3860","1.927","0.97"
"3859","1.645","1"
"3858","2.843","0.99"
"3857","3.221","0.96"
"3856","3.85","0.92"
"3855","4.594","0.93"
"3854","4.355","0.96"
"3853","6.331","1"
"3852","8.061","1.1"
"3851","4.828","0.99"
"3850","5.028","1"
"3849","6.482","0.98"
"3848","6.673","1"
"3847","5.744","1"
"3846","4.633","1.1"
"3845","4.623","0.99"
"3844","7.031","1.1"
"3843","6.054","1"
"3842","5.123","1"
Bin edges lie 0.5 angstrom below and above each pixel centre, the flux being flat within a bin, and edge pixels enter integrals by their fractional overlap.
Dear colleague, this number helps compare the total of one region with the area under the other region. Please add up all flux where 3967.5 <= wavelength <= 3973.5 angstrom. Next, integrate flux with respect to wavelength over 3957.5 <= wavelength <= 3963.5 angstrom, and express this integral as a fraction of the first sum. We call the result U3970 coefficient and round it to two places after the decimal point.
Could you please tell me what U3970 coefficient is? 1.72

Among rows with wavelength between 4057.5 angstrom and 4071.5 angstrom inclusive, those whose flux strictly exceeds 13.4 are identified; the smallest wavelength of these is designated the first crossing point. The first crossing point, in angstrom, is 4060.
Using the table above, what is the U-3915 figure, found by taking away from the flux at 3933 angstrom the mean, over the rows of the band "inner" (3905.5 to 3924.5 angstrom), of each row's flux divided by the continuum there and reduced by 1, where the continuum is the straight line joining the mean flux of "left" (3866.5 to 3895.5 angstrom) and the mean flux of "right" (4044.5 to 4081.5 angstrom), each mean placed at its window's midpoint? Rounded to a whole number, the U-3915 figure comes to 3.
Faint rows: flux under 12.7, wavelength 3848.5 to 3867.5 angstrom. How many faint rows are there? 19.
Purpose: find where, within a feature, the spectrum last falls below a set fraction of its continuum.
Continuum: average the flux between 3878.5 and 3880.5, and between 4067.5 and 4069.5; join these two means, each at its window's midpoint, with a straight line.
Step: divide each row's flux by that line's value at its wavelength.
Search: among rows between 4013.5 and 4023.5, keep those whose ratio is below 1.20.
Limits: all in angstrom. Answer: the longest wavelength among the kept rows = 4020 angstrom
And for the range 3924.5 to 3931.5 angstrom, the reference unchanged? 3931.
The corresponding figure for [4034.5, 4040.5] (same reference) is 4040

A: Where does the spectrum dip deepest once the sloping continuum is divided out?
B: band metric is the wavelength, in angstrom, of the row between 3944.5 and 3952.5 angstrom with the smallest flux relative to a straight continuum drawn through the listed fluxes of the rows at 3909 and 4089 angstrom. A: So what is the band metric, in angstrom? 3945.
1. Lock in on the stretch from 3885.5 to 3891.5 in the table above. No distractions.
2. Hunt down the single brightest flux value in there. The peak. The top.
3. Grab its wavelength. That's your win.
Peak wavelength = 3891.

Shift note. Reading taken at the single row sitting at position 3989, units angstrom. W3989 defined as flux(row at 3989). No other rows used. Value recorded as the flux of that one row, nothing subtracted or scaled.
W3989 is 13.42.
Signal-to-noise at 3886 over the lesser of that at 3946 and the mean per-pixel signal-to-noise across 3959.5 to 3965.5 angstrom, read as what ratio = 0.6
